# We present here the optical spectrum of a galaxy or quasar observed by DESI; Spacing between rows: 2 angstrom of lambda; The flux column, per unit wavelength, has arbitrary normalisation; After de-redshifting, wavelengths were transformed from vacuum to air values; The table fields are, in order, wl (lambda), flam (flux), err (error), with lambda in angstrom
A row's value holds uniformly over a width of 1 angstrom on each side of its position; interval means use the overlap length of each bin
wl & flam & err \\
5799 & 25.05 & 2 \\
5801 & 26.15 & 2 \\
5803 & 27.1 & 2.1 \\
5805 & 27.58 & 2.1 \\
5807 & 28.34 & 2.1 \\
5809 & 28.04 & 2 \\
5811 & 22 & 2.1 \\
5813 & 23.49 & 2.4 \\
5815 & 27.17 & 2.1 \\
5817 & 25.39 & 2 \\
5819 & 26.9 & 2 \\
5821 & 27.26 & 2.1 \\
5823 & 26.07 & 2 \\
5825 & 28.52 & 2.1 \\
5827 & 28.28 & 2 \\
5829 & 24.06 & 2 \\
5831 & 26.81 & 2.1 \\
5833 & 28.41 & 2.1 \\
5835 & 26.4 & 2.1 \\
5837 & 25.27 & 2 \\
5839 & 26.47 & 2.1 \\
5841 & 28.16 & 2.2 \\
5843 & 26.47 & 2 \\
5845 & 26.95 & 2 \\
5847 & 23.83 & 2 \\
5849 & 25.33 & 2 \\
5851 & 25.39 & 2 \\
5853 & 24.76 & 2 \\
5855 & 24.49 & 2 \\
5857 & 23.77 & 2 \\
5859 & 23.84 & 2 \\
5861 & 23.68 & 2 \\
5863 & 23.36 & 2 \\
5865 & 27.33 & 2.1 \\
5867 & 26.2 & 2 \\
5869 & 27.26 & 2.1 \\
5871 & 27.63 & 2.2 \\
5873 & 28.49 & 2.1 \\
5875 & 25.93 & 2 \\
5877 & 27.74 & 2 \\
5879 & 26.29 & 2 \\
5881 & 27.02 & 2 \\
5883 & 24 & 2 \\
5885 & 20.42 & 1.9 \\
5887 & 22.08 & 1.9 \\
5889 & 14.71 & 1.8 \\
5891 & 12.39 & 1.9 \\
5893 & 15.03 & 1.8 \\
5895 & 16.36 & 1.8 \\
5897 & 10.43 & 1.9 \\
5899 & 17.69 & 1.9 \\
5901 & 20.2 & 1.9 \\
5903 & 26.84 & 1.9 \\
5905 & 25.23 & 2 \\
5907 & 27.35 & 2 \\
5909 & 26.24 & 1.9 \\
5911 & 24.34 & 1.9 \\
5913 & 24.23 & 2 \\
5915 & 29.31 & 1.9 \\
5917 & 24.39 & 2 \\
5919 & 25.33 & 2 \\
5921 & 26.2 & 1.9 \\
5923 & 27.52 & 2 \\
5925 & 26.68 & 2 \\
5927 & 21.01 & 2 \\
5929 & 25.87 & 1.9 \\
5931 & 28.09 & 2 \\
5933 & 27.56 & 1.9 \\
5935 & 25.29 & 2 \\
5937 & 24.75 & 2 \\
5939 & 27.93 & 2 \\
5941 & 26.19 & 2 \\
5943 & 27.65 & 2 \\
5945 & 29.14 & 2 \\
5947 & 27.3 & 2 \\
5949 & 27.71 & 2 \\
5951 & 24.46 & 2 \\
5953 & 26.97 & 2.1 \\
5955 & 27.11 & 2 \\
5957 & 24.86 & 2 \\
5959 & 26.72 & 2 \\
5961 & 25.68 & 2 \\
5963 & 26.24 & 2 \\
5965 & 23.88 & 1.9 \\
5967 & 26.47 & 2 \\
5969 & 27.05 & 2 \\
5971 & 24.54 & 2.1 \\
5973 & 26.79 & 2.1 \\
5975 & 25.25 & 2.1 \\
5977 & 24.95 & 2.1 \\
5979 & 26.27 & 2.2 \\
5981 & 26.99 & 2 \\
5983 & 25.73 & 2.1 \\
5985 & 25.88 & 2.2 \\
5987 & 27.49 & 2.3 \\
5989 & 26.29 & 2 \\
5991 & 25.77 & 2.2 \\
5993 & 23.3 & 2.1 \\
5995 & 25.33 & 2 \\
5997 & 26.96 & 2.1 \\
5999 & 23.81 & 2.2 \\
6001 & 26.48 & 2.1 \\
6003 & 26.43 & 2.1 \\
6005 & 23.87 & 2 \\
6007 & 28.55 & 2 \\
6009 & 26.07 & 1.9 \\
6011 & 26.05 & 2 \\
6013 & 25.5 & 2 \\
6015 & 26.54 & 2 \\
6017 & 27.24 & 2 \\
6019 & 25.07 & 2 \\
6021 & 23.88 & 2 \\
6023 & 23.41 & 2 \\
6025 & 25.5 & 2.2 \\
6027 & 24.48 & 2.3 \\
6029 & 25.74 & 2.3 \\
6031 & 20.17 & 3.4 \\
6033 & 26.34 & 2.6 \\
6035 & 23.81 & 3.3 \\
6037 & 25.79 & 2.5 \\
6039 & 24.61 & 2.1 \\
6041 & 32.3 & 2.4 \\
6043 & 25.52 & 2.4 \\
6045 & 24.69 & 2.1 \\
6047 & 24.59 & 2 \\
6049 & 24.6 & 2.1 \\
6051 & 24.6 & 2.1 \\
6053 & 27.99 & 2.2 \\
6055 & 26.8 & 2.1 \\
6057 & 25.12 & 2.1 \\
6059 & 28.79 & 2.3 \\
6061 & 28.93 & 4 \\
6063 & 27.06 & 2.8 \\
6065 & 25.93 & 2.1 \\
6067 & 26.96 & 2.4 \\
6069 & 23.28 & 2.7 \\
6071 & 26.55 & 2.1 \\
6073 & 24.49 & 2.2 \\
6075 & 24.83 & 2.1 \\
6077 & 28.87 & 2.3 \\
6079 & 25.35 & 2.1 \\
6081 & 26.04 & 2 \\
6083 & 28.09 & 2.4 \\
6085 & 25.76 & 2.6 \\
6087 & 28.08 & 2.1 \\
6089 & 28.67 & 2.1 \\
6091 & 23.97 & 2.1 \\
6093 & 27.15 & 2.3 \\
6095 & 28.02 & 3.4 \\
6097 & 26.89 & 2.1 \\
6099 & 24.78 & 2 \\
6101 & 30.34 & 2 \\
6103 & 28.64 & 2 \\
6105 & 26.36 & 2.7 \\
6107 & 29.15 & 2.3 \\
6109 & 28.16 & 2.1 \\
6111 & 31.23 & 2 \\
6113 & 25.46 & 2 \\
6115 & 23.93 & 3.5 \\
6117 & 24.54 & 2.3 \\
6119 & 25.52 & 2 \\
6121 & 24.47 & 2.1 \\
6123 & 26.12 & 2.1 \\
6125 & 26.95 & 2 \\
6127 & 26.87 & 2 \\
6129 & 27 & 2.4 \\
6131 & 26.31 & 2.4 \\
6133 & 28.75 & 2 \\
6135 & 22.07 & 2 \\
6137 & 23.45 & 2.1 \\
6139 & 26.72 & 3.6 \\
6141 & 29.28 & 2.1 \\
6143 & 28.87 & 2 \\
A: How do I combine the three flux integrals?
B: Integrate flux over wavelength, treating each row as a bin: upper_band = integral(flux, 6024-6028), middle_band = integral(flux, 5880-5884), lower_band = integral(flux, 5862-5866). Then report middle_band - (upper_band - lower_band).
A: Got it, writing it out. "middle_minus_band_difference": 103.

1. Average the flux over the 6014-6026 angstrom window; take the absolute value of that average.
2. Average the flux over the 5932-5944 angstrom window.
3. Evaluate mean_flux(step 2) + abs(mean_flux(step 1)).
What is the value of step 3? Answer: 51.8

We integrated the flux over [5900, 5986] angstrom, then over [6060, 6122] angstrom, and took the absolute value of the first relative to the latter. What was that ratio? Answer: 1.4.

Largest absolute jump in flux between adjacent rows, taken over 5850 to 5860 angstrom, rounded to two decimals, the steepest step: 0.72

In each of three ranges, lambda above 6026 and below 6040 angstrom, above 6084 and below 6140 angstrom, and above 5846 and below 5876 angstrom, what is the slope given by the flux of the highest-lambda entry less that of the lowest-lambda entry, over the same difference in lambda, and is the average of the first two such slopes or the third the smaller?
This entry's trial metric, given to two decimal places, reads 0.01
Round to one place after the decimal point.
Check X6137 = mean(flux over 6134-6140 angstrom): 24.1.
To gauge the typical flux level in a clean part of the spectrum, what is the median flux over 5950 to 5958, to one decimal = 25.9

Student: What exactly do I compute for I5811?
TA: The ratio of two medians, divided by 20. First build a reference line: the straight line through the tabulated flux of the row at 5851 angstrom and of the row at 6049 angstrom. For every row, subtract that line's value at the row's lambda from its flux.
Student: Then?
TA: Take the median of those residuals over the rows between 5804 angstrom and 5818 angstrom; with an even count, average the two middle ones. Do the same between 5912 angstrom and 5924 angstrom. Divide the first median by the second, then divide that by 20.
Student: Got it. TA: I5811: 0.13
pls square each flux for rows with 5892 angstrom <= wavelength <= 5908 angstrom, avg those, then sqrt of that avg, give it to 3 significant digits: 20.7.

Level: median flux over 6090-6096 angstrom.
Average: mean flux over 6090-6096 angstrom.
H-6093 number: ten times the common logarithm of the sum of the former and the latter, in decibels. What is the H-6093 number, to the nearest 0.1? 17.3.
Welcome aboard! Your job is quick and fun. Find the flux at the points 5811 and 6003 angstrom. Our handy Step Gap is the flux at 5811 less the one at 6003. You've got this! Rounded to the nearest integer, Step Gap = -4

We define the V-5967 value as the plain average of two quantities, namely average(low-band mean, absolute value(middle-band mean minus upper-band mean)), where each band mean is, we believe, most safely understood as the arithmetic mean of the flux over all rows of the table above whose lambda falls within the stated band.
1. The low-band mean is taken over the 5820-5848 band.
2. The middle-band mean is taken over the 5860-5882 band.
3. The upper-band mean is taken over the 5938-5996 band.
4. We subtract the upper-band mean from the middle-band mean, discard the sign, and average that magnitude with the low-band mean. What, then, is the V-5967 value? 13.4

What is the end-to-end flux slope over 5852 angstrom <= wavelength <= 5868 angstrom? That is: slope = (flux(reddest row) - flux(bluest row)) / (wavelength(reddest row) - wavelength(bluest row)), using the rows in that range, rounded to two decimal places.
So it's 0.10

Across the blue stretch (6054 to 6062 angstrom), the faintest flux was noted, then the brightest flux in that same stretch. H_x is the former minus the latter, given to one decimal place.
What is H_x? -3.8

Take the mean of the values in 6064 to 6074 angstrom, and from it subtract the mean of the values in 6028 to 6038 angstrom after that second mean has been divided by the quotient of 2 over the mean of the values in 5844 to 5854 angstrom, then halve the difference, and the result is -141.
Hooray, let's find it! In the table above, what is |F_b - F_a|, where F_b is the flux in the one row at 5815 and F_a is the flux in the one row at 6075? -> 2.3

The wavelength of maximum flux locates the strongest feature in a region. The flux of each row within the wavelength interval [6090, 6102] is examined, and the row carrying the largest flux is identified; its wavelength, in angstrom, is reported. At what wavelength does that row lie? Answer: 6101 angstrom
